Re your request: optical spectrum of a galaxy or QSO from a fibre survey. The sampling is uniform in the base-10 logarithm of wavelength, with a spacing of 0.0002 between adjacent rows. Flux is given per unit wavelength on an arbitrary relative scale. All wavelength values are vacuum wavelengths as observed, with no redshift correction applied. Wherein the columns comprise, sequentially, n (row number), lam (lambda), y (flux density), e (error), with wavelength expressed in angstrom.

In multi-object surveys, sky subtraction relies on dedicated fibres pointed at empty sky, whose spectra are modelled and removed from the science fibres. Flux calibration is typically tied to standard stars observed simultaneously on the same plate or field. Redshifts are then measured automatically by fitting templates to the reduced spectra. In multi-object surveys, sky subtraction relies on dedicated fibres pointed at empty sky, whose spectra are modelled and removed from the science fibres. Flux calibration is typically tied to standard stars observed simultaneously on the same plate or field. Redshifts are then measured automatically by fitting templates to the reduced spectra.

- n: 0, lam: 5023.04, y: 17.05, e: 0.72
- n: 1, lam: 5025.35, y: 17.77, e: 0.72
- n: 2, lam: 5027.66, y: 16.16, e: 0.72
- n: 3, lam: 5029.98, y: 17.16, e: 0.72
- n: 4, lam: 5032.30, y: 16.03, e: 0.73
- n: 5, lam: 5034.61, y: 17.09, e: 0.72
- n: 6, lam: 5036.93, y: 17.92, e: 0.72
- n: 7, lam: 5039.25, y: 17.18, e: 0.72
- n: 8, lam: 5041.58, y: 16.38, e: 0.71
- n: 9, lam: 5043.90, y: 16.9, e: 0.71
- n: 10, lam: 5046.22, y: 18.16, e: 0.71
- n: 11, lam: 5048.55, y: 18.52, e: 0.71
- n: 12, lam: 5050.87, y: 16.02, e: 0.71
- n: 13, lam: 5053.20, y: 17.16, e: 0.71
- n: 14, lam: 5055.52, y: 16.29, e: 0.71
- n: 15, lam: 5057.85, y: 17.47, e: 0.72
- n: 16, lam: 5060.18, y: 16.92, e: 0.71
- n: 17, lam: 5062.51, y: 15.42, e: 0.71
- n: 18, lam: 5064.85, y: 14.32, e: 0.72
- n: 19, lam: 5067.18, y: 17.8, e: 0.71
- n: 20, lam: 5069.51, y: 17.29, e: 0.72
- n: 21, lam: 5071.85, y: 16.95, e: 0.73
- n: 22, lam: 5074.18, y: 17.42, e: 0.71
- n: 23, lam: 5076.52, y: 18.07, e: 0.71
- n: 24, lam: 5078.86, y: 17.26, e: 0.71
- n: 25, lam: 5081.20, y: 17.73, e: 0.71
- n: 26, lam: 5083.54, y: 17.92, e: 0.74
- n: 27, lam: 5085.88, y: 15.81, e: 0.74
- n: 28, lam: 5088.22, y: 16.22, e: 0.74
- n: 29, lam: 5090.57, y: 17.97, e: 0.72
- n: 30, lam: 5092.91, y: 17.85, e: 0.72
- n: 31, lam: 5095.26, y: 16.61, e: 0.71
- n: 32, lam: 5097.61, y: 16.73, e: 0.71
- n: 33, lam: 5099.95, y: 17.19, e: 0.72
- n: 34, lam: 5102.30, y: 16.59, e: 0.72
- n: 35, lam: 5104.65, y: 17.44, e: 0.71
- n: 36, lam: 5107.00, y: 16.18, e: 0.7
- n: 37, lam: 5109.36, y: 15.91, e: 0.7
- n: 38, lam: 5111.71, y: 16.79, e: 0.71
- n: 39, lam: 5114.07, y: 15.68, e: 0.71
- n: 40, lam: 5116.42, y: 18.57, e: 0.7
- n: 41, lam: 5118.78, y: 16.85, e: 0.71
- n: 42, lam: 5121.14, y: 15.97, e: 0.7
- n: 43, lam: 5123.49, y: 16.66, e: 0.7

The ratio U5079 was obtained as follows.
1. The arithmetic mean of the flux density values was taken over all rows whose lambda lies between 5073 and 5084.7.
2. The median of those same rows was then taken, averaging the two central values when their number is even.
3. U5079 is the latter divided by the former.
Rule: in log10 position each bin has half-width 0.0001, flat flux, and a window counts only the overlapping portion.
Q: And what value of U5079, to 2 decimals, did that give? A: 1.00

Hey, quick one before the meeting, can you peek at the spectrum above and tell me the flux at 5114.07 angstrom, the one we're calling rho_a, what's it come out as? 15.68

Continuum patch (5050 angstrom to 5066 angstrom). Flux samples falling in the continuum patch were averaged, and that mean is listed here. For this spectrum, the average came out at 16.2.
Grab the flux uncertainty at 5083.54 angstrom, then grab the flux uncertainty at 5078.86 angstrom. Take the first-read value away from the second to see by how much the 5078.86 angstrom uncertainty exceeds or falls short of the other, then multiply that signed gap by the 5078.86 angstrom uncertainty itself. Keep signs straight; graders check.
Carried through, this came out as -0.021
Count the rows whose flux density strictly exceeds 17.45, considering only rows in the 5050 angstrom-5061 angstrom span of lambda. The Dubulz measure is 1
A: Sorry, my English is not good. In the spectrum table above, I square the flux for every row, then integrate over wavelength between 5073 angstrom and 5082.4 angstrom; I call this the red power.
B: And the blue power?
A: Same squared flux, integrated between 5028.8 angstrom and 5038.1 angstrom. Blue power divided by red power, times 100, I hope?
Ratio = 93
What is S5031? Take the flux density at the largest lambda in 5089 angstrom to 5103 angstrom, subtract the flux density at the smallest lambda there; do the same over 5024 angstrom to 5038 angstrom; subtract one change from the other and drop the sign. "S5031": 1.5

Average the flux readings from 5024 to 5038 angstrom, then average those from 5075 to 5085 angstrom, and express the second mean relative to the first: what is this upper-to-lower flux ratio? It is 1.04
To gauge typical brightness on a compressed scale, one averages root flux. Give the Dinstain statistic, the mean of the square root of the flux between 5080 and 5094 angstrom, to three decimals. 4.152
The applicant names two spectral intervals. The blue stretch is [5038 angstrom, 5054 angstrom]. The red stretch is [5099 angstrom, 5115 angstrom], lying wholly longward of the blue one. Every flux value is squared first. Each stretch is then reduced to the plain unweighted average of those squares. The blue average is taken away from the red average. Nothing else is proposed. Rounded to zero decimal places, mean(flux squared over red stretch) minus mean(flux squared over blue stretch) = -22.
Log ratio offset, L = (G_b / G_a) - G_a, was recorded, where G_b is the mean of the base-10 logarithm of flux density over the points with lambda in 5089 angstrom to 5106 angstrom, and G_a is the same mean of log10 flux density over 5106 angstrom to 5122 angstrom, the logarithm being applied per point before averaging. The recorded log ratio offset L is -0.205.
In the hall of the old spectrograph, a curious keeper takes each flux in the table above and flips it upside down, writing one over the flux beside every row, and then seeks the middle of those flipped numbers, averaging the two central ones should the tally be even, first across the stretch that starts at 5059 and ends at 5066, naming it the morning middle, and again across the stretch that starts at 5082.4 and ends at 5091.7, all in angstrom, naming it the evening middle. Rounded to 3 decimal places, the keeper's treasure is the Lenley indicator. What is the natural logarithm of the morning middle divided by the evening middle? 0.099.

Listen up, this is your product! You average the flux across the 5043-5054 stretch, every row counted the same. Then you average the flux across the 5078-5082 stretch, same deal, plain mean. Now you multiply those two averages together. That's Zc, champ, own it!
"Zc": 304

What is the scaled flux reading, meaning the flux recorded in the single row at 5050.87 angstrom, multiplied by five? 80.1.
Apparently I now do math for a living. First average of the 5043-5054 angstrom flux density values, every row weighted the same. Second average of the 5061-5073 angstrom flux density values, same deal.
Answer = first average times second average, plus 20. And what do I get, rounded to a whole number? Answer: 304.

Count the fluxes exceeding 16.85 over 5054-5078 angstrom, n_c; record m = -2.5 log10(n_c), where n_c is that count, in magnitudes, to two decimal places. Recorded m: -2.11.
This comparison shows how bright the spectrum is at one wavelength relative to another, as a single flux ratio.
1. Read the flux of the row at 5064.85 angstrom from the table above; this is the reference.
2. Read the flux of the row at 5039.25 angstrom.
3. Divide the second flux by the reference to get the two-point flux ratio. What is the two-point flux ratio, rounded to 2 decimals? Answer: 1.20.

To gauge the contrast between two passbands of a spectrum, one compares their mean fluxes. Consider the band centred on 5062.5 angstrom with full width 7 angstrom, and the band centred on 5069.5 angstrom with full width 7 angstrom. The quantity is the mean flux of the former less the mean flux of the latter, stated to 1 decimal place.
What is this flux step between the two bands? -1.8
